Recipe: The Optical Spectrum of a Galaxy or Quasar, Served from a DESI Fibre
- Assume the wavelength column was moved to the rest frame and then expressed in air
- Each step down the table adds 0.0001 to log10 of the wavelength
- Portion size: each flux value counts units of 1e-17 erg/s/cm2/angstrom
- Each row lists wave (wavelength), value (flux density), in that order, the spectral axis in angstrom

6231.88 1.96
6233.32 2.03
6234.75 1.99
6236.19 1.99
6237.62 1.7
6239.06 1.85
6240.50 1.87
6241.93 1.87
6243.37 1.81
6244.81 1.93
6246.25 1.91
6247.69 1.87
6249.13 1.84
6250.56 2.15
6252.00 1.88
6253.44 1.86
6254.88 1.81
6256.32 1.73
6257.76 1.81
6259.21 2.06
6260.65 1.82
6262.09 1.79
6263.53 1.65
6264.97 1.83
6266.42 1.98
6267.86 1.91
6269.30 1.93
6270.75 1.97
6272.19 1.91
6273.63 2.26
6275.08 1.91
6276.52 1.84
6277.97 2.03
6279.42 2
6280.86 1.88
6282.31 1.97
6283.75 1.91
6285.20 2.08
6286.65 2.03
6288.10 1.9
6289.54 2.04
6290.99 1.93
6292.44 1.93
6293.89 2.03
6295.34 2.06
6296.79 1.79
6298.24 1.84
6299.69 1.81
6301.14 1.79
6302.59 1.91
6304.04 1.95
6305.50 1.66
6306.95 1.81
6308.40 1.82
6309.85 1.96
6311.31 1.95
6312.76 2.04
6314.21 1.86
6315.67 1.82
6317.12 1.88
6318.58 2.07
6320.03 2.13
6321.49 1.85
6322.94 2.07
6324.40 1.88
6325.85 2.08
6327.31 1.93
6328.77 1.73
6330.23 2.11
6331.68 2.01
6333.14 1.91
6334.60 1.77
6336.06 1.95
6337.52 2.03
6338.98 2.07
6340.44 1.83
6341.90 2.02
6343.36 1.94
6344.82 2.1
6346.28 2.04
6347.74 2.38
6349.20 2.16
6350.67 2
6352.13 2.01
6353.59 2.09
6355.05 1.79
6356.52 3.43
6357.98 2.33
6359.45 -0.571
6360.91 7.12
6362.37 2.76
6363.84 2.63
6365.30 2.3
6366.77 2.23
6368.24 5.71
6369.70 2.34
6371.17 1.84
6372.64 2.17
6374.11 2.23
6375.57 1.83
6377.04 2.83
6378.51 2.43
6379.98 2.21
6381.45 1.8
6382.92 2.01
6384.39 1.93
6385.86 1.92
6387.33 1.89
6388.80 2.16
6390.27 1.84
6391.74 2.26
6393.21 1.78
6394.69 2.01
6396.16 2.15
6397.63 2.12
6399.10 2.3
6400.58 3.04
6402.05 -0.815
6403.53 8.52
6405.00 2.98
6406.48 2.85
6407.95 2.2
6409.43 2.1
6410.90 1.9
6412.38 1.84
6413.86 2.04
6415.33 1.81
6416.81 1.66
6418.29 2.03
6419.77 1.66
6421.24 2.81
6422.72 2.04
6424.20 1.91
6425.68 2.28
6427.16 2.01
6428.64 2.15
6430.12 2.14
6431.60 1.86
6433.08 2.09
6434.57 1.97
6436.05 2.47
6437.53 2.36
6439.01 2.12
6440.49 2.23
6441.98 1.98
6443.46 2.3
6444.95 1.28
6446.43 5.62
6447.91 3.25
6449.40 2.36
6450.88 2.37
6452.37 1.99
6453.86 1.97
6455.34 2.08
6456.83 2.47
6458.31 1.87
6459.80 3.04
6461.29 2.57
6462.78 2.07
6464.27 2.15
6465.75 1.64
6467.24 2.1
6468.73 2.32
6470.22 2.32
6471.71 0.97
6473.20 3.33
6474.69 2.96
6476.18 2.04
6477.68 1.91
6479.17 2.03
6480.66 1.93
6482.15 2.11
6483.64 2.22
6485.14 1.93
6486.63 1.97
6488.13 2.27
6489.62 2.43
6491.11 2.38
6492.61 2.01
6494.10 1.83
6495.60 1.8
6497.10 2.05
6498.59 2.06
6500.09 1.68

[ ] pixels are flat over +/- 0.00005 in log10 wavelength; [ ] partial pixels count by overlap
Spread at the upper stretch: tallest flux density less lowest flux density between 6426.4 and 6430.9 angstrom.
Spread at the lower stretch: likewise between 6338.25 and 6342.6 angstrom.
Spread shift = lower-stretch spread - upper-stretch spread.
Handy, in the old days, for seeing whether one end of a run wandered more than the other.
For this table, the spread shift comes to 0.1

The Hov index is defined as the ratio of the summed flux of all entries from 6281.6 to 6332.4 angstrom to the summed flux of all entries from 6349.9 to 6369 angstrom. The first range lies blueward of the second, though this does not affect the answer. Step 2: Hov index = 1.89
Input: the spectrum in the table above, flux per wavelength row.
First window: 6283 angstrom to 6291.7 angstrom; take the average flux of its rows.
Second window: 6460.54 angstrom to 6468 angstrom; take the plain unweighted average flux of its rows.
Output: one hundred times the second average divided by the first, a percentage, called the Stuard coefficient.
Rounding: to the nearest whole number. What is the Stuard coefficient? 106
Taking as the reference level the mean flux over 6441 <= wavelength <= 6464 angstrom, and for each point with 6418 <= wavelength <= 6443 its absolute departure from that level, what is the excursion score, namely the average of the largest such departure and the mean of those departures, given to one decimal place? 0.6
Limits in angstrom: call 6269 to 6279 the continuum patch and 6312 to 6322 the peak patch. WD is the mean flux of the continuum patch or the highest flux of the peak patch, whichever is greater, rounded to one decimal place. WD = 2.1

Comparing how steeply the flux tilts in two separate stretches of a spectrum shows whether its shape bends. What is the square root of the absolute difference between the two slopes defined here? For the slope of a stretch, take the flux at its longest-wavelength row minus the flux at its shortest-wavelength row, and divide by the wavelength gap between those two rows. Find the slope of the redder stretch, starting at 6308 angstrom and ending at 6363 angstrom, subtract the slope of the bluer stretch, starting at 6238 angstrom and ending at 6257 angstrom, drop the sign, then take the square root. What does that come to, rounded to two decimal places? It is 0.16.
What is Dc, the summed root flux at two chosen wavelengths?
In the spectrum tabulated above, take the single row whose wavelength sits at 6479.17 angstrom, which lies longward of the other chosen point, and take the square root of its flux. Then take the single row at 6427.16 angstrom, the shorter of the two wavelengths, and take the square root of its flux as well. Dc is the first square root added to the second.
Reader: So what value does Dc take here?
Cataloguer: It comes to 2.84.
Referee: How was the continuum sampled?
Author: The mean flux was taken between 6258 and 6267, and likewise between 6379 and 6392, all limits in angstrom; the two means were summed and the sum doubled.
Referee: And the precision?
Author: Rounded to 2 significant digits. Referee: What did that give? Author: 7.7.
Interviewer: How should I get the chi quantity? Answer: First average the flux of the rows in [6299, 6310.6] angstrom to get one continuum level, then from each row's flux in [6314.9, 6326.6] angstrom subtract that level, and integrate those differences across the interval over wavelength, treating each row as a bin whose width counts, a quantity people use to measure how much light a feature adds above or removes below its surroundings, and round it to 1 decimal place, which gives 1.6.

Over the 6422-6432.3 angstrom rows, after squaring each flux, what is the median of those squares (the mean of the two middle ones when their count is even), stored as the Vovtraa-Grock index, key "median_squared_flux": 4.16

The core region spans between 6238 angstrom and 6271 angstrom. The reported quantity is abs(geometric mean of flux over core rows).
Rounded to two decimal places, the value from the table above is 1.87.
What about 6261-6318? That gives 1.91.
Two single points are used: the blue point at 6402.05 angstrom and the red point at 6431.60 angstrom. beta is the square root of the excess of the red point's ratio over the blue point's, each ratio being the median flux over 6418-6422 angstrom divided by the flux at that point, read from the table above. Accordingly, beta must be 1.9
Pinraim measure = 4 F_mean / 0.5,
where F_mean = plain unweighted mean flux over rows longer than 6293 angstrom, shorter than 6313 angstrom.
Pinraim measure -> 15.1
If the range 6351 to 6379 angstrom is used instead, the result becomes 20.8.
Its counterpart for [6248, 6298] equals 15.4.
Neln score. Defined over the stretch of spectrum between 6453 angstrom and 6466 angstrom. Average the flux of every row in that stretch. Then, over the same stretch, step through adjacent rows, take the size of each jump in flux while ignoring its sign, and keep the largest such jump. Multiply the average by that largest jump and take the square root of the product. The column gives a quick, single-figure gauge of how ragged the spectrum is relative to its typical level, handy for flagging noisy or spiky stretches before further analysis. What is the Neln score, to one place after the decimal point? 1.6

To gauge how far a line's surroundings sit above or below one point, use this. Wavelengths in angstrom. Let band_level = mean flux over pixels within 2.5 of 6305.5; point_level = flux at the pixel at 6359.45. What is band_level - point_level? 2.4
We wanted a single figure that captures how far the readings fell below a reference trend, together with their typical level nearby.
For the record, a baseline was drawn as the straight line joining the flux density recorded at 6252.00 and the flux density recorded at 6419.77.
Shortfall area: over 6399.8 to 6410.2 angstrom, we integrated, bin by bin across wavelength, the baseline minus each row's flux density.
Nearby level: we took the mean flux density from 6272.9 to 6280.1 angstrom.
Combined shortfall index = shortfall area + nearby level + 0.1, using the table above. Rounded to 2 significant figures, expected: -11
